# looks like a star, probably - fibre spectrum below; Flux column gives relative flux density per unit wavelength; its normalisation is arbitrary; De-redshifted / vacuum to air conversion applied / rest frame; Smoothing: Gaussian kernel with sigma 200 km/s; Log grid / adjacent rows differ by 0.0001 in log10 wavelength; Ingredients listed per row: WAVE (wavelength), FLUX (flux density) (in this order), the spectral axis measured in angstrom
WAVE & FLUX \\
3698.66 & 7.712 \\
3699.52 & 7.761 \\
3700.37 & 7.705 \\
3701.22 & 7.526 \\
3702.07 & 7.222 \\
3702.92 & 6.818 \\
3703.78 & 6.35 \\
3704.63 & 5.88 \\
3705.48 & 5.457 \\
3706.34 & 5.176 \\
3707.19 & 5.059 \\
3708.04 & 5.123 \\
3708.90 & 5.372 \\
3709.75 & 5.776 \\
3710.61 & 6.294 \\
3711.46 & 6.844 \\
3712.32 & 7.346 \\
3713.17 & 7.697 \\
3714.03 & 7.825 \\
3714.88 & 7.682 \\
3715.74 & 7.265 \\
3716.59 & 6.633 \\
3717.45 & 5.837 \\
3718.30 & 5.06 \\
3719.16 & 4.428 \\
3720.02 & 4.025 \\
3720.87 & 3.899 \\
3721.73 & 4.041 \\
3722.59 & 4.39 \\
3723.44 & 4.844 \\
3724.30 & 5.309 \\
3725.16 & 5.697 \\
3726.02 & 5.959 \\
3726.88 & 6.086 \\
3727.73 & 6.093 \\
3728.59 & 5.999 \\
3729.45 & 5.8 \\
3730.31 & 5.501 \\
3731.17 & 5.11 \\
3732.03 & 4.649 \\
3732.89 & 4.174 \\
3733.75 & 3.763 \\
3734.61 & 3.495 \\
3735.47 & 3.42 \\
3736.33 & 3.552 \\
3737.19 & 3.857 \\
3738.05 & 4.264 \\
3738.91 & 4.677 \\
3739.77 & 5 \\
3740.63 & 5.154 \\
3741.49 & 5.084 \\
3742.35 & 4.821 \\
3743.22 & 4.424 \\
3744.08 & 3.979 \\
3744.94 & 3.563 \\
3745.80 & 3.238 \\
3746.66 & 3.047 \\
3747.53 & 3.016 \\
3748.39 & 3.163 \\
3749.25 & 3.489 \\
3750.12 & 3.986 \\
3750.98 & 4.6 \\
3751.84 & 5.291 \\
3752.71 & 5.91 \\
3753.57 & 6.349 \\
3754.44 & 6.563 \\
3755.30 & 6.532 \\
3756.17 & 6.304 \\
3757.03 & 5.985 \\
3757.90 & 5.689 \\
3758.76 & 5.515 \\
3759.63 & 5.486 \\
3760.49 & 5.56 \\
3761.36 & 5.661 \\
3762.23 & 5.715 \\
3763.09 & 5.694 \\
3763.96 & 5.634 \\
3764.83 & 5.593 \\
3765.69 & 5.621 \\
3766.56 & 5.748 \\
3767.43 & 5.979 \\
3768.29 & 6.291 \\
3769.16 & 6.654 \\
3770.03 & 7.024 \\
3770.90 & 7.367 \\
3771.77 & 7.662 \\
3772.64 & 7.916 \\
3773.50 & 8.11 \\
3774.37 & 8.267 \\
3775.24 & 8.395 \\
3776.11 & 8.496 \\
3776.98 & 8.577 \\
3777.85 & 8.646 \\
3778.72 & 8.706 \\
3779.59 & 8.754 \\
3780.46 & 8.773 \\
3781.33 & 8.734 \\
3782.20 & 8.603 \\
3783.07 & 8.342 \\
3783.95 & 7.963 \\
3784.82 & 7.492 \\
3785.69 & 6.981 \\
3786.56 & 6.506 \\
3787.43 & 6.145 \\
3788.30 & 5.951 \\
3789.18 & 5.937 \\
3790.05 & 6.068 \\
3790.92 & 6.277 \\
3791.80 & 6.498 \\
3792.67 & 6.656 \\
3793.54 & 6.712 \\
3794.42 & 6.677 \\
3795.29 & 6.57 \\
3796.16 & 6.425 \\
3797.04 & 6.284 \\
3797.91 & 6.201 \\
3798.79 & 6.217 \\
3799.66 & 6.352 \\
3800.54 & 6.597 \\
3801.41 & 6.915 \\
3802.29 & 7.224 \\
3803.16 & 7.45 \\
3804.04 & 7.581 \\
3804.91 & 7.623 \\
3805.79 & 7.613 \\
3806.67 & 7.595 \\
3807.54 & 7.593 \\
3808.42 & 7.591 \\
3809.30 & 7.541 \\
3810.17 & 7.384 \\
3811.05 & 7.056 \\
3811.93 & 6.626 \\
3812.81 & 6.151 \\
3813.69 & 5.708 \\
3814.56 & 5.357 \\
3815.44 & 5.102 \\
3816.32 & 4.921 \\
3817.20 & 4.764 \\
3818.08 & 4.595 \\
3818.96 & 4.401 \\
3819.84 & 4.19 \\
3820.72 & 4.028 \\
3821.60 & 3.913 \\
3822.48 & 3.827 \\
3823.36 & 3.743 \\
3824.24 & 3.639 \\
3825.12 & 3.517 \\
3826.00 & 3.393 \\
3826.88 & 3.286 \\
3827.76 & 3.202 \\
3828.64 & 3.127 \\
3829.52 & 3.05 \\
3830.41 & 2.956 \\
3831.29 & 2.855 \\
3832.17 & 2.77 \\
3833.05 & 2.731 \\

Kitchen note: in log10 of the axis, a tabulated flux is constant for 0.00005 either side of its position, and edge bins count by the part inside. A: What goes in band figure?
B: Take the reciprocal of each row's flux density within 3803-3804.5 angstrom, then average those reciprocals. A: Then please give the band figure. 0.133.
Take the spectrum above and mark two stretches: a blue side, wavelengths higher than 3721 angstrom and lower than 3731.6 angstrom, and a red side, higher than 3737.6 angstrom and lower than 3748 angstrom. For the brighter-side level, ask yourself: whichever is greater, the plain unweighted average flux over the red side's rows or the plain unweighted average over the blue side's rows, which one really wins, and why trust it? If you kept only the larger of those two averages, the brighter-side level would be 5.4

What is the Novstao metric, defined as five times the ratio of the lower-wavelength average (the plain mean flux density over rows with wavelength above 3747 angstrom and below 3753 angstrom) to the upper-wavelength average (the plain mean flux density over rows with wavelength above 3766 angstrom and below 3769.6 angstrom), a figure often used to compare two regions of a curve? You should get 3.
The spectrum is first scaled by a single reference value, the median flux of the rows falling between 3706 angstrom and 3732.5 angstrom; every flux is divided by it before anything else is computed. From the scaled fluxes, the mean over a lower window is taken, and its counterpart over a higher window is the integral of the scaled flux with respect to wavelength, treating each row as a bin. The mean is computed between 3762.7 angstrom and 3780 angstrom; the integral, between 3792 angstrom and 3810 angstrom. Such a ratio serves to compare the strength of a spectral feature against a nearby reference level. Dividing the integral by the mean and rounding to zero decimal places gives 17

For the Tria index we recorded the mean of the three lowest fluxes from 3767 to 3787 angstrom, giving 6.3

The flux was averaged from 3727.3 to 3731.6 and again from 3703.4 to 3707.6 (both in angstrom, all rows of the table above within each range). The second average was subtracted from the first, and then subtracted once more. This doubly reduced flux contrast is -5.5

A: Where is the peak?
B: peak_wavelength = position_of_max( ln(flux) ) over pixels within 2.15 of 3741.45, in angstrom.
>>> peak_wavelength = 3740.63 angstrom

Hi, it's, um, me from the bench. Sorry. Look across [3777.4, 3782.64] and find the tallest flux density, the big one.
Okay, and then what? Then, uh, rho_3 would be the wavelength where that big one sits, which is 3780.46 angstrom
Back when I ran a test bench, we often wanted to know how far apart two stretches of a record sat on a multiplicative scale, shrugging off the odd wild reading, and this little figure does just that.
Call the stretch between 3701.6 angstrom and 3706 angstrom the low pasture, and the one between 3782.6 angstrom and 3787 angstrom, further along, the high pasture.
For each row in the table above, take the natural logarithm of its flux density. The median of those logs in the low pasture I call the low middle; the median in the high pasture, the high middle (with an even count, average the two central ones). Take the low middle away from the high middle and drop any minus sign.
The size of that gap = 0.17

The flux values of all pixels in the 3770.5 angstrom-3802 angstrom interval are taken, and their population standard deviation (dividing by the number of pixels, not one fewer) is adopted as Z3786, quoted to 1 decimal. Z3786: 1.0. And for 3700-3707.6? 1.0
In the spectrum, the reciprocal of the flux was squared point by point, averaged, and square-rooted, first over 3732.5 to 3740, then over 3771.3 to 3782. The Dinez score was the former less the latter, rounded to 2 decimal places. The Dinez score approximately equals 0.14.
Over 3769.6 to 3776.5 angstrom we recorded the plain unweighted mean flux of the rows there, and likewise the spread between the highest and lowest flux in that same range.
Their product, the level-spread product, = 12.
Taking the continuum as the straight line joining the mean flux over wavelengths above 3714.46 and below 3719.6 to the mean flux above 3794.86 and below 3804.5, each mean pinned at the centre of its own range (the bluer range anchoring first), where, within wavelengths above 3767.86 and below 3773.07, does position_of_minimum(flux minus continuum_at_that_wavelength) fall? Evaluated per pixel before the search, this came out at 3768.29 angstrom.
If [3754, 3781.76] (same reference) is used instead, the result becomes 3759.63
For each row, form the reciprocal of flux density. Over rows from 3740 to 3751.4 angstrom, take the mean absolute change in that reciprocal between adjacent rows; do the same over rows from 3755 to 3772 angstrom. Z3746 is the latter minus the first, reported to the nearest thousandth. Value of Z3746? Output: -0.016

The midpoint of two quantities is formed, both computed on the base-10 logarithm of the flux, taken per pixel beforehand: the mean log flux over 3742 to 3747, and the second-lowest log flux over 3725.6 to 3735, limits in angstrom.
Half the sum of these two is 0.577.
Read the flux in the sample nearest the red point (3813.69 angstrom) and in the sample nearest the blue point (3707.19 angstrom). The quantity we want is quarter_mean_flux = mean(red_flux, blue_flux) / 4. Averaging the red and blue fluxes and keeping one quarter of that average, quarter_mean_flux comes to 1.35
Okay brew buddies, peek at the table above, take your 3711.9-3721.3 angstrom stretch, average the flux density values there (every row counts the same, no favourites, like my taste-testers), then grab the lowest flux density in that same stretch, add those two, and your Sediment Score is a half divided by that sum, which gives 0.050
